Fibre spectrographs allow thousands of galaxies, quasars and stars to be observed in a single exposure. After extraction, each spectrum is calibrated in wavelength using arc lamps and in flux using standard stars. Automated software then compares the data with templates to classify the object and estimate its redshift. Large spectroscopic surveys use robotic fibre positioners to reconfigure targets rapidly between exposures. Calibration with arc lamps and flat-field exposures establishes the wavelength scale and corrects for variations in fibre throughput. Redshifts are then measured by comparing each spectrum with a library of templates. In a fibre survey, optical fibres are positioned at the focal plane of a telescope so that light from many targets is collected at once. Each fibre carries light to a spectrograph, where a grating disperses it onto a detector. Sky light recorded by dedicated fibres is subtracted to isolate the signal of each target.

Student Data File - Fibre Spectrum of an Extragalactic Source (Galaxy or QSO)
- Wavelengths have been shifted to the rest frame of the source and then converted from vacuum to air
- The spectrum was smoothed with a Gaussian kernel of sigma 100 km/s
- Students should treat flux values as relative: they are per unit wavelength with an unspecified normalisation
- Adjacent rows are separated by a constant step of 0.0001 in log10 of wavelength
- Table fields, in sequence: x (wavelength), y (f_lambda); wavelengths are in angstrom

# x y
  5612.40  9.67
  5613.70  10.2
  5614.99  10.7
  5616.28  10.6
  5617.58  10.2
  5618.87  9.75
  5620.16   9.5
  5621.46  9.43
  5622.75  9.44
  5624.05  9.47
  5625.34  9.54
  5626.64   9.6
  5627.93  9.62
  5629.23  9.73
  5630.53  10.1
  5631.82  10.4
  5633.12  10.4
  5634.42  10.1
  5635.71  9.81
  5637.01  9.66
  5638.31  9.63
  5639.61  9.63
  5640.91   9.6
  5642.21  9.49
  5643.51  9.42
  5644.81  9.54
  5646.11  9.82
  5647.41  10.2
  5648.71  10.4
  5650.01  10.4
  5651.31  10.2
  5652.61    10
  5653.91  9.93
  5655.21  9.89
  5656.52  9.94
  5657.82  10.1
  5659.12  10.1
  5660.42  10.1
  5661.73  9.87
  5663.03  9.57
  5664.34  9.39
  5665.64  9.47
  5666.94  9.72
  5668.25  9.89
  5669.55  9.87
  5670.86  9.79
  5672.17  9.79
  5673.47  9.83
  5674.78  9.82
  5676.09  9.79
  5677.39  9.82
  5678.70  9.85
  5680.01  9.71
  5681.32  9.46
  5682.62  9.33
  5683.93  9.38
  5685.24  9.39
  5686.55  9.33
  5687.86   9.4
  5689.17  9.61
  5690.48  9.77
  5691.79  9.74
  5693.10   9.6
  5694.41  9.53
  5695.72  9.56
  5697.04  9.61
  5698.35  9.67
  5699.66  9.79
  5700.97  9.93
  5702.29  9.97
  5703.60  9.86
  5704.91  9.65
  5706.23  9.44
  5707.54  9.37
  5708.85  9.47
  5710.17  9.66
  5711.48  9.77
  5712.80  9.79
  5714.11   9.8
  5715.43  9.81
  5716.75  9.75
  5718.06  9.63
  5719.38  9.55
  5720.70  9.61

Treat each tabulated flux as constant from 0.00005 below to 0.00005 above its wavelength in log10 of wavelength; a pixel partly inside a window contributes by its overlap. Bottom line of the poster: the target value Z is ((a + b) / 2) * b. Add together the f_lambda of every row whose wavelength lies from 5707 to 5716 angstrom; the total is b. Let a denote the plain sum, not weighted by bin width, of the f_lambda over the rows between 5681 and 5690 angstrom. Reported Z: 4519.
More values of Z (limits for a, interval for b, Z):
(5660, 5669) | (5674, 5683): 4602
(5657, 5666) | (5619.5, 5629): 4502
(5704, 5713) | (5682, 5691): 4415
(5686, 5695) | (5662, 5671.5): 4559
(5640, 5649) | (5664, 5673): 4632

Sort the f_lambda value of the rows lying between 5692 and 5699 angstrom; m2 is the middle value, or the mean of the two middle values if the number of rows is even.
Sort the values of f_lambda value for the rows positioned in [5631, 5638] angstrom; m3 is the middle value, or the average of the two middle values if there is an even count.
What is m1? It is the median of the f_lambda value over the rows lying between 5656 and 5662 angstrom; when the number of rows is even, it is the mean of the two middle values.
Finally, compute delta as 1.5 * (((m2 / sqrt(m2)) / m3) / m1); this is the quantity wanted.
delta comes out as 0.0456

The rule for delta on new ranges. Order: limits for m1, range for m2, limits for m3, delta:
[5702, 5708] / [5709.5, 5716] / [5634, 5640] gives 0.0503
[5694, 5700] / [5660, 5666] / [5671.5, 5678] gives 0.0492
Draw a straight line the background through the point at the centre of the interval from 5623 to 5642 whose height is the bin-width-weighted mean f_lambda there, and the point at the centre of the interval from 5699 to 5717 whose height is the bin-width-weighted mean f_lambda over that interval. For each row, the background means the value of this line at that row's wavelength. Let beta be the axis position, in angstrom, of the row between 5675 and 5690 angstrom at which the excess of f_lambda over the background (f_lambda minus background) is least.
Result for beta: 5682.62 angstrom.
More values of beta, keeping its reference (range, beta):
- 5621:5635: 5621.46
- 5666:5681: 5666.94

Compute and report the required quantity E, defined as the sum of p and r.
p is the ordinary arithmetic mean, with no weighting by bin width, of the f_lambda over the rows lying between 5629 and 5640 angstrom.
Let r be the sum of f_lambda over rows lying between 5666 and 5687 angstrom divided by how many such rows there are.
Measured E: 19.6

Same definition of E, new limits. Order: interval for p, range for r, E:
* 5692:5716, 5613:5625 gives 19.6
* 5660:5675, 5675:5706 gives 19.4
